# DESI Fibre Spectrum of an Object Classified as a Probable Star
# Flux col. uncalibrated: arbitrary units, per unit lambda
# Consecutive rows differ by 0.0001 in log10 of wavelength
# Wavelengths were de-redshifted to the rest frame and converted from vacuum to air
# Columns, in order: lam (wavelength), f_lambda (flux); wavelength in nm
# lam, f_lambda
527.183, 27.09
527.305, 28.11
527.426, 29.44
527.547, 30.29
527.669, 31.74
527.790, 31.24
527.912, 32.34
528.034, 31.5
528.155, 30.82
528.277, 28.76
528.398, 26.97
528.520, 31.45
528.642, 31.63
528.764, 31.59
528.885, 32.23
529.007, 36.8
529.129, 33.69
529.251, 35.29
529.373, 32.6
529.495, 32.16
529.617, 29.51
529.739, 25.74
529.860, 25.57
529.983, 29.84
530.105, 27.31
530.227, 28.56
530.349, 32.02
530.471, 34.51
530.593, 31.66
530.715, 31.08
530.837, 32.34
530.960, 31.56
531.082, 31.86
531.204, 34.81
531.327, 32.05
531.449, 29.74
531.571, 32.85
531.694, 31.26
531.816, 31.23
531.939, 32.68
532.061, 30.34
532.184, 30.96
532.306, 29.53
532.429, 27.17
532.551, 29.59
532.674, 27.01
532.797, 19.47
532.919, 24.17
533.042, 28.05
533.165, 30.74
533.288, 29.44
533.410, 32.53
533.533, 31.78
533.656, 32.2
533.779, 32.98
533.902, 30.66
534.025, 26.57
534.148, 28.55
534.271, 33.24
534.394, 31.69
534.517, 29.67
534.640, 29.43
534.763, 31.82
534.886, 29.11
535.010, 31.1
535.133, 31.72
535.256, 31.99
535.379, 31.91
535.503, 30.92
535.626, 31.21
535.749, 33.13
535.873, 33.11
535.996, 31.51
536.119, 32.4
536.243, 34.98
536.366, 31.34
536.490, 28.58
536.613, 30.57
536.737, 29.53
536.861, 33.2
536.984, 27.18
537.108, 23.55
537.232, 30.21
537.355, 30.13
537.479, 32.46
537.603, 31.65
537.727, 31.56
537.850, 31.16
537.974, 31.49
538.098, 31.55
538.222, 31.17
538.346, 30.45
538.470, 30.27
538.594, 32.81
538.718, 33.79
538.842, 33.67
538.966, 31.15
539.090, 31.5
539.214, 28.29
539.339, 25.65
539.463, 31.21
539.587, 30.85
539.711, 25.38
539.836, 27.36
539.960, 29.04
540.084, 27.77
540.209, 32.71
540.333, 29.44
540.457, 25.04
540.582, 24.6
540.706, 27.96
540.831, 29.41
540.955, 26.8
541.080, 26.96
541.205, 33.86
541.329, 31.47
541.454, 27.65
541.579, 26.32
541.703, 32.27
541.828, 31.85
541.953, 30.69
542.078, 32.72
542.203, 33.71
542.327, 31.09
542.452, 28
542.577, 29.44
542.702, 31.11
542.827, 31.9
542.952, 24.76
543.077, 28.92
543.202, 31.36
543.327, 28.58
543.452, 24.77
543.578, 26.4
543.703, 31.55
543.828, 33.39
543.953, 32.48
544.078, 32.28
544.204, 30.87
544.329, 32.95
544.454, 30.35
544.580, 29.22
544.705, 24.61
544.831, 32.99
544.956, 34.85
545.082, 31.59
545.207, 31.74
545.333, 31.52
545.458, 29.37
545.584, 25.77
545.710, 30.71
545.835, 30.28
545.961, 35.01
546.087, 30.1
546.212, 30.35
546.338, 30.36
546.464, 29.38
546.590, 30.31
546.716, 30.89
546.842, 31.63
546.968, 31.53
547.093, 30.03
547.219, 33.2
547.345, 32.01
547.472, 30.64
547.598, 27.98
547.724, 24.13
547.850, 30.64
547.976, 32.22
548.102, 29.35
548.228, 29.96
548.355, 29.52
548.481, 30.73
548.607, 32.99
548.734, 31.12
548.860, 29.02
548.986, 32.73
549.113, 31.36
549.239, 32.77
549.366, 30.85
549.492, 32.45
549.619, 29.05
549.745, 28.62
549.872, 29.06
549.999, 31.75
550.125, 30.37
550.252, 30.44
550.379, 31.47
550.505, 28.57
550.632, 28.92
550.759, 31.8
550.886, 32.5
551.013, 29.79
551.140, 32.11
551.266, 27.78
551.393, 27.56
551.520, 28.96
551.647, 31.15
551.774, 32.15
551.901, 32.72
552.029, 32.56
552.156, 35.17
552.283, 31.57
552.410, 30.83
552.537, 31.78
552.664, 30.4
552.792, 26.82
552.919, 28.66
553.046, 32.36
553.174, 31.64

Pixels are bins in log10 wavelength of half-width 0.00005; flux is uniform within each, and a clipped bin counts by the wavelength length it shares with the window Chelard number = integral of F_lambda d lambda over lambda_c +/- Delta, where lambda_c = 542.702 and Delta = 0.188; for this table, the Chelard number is 12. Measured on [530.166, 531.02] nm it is 27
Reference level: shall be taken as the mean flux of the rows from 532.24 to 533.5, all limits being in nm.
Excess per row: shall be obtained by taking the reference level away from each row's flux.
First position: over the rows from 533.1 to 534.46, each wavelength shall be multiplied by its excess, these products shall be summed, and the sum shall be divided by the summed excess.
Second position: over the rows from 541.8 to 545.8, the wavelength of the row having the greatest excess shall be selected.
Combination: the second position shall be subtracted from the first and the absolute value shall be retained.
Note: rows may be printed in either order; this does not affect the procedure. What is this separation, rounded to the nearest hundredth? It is 11.19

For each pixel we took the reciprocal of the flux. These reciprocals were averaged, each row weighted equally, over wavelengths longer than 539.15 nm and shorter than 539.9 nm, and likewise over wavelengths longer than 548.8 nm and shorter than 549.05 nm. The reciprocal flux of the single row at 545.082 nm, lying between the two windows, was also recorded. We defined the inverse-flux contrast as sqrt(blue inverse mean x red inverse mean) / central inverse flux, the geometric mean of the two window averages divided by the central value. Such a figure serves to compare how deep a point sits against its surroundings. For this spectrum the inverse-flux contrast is 1.08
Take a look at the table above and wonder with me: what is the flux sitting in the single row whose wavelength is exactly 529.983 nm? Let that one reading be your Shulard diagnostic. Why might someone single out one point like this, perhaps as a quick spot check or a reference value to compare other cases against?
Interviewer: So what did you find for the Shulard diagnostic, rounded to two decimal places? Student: 29.84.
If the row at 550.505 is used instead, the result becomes 28.57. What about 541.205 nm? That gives 33.86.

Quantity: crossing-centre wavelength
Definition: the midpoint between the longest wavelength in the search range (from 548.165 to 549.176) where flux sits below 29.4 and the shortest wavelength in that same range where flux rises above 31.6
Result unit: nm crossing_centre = 548.73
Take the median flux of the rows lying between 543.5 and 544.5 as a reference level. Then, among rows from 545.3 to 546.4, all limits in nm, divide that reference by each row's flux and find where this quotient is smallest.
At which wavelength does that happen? 545.961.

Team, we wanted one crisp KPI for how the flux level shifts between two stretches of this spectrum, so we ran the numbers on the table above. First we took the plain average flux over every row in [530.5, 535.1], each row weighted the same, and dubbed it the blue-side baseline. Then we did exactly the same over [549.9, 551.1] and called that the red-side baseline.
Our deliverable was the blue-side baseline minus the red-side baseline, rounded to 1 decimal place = -0.3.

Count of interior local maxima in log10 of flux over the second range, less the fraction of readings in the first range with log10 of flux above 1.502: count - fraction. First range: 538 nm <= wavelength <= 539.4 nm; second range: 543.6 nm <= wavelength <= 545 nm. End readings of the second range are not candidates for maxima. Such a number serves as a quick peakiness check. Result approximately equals 1.73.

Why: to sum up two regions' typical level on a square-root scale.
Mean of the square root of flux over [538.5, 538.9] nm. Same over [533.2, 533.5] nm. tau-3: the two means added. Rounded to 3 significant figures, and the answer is 11.3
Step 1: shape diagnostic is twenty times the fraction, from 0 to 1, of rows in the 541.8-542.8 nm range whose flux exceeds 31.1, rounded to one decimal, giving 10.0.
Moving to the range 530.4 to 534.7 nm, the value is 9.7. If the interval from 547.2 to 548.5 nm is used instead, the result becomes 5.5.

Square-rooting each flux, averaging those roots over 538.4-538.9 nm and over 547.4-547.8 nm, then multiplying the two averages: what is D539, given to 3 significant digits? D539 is 30.0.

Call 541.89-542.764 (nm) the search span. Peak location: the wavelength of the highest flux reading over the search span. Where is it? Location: 542.203 nm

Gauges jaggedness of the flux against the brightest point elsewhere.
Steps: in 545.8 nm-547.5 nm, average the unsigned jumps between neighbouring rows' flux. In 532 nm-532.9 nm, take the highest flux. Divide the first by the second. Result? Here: 0.051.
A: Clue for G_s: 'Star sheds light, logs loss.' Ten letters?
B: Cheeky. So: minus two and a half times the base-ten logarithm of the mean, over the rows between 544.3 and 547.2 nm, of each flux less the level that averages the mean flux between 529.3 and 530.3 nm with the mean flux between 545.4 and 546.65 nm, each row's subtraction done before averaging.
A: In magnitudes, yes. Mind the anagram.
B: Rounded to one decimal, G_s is -0.1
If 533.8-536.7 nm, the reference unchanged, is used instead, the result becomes -0.5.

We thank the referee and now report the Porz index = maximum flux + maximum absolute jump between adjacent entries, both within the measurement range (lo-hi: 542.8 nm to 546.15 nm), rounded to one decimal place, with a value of 43.4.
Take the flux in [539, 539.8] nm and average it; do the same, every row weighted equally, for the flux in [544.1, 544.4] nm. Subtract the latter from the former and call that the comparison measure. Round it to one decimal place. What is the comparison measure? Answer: -3.1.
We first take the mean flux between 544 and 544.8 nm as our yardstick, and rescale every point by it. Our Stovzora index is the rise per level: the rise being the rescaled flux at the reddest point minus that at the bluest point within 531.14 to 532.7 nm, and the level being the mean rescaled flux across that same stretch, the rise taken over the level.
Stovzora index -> -0.25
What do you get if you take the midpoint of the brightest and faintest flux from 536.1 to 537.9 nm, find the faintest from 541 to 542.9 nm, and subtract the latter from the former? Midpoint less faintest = 2.9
